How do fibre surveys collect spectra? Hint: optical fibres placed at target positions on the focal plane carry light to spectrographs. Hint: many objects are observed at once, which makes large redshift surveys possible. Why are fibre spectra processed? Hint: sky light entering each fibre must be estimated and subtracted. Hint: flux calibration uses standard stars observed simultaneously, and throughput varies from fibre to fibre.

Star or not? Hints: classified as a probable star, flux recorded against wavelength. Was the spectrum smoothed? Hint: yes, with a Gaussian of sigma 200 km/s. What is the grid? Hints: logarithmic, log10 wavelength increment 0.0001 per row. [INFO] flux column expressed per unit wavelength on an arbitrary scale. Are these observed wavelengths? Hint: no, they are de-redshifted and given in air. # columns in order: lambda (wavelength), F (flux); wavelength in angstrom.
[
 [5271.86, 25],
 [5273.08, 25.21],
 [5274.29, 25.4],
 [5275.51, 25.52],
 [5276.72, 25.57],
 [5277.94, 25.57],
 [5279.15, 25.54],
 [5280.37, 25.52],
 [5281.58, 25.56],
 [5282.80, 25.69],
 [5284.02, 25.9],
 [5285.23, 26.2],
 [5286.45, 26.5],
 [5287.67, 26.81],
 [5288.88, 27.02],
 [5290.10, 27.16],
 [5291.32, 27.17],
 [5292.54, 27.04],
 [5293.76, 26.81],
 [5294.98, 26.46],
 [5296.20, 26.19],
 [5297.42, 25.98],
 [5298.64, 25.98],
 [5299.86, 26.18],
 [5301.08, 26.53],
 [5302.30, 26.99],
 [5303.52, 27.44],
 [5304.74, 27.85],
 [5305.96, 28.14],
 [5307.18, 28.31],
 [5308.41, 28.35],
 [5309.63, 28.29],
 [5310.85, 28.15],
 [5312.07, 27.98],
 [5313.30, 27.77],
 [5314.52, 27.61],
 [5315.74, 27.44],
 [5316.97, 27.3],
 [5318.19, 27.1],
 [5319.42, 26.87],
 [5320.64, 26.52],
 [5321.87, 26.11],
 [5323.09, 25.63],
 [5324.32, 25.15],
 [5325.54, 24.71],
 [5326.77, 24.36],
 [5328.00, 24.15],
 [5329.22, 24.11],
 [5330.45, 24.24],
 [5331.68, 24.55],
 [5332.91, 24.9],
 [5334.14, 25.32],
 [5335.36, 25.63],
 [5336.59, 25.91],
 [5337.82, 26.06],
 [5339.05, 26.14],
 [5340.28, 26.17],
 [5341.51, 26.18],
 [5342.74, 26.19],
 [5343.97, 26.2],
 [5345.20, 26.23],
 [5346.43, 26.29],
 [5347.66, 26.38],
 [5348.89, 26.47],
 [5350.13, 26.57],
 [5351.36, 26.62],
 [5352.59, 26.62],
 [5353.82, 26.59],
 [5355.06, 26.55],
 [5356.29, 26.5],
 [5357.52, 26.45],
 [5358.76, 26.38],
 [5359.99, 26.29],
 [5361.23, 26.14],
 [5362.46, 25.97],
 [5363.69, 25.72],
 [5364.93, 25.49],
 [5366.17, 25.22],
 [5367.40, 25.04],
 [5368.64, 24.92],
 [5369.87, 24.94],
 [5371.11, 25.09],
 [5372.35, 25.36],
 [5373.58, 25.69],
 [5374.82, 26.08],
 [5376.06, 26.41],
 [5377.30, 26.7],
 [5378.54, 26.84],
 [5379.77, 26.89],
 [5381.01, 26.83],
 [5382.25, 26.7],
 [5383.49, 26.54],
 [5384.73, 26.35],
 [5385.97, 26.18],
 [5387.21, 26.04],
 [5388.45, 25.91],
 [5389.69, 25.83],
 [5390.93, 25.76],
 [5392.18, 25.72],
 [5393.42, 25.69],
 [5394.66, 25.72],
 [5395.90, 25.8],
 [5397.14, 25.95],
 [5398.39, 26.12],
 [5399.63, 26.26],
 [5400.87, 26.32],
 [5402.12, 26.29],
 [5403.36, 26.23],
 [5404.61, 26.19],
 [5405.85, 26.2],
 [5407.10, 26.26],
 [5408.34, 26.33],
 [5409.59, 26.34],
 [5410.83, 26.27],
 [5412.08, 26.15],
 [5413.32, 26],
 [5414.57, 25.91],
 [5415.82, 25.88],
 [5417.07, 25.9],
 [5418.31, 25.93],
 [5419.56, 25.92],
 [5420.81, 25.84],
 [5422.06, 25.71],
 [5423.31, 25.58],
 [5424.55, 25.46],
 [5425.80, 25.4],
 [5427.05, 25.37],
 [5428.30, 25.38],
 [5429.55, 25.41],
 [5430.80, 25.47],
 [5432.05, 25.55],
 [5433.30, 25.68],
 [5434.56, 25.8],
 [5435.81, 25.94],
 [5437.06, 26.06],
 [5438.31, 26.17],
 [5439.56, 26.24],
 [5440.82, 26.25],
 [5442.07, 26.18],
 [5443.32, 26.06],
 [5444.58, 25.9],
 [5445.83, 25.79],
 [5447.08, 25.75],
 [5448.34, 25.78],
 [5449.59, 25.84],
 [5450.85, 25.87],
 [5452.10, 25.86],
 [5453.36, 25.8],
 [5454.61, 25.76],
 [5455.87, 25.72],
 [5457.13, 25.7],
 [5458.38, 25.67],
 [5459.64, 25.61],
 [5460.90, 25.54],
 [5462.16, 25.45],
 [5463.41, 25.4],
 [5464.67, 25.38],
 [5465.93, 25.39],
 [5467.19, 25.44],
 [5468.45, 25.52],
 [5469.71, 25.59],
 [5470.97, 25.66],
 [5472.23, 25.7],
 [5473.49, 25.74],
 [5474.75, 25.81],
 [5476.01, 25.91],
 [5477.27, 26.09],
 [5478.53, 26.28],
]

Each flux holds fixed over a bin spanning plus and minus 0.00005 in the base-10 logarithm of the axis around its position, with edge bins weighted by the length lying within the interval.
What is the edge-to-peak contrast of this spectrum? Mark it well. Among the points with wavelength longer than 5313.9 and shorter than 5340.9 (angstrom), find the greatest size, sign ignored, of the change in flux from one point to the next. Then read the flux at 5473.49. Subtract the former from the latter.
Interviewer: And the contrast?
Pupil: 25.3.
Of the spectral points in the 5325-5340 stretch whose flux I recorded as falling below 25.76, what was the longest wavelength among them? 5335.36 angstrom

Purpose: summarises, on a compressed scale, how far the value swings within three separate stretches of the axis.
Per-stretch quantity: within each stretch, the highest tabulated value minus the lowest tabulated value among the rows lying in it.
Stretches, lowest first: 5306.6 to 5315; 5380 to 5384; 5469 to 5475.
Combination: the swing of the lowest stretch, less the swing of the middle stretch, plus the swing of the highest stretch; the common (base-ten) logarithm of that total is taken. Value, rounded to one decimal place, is -0.2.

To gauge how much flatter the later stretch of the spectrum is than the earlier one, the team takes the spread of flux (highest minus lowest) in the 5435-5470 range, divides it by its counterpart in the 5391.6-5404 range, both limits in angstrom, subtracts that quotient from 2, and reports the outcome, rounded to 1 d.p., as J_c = 0.6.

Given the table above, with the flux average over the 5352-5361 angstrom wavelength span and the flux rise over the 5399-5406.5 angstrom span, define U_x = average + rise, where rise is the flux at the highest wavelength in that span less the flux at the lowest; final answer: 26.4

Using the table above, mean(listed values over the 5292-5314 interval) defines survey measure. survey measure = 27.25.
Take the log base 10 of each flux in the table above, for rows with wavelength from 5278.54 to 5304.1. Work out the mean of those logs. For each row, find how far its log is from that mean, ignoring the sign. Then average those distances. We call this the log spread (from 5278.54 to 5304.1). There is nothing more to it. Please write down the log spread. 0.008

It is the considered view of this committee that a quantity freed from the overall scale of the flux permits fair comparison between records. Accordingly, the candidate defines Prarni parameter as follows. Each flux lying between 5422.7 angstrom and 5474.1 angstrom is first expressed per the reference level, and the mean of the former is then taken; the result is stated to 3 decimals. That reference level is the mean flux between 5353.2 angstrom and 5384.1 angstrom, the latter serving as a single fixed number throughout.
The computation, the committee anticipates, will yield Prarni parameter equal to 0.987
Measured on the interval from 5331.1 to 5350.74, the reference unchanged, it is 0.996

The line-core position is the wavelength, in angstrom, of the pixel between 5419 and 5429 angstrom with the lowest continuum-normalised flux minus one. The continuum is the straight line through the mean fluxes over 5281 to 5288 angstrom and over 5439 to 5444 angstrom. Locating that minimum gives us 5427.05 angstrom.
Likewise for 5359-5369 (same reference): 5368.64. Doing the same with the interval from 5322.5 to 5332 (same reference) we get 5329.22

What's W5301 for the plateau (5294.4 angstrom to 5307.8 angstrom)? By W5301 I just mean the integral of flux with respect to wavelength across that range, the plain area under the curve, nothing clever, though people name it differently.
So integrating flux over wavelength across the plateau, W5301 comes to 361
